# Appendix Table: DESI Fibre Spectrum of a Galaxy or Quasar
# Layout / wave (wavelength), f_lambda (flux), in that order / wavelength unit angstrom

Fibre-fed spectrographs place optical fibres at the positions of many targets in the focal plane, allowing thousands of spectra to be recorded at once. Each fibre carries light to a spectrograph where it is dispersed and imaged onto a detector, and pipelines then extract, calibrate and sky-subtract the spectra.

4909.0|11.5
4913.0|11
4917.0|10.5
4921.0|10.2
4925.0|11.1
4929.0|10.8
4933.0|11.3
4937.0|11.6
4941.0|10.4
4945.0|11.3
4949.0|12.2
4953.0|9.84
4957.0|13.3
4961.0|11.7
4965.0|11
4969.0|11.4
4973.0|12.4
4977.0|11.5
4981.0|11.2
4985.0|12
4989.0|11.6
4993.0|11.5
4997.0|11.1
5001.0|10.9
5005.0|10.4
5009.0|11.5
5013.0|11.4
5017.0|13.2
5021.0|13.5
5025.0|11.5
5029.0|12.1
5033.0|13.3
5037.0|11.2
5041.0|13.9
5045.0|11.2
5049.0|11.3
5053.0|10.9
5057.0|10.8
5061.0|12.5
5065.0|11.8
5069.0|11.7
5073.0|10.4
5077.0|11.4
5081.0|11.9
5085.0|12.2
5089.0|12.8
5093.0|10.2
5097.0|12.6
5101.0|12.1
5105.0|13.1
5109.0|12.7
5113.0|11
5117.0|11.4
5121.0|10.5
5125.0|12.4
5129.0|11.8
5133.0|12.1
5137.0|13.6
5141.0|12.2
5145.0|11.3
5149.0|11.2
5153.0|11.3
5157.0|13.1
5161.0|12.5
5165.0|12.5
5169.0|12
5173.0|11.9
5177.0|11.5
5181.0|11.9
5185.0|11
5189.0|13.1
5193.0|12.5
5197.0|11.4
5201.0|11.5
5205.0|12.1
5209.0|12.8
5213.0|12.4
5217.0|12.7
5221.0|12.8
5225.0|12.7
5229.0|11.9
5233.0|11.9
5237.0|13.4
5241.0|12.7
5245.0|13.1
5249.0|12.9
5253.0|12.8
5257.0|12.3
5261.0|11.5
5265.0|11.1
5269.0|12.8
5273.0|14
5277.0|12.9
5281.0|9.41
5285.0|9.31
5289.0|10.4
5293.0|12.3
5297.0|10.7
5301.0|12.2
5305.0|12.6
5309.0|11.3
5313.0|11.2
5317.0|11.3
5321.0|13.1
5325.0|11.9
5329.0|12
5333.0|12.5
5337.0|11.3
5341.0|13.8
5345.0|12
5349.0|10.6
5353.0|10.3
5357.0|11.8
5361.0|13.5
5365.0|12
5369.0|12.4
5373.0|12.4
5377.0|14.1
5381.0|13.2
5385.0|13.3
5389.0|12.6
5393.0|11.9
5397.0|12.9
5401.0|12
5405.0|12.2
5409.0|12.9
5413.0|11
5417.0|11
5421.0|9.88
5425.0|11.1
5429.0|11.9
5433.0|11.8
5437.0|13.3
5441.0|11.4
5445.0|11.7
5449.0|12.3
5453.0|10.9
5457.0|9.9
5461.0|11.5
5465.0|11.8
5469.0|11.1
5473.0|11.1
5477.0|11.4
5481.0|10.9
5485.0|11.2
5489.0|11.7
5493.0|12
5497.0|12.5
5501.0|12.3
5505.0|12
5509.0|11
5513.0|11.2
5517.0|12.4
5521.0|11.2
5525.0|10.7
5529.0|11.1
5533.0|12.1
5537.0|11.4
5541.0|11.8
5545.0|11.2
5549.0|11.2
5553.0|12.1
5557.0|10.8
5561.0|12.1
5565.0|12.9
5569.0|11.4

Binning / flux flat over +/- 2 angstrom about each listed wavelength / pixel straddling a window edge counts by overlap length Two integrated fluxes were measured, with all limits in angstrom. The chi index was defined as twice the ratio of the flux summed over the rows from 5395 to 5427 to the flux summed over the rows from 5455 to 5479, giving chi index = 3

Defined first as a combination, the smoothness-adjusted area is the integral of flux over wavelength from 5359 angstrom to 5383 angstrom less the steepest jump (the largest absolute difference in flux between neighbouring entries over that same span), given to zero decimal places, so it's 309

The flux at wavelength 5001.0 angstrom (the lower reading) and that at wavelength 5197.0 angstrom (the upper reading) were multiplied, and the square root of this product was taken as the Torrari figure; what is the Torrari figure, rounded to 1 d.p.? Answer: 11.1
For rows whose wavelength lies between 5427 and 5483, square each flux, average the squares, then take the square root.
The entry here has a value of 11.5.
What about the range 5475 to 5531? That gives 11.6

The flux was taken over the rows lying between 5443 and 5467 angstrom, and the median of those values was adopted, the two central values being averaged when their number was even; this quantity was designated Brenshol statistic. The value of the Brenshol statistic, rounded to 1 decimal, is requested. 11.6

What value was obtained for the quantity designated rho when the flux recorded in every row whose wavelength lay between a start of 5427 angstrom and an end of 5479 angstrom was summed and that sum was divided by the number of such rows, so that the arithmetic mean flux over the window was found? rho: 11.5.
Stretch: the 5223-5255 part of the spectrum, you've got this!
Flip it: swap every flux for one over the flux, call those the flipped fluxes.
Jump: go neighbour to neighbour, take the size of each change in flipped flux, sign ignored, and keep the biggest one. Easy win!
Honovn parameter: 0.0094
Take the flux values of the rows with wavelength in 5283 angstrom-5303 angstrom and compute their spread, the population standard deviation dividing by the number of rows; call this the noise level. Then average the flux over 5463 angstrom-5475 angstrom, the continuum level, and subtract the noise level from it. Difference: 10.2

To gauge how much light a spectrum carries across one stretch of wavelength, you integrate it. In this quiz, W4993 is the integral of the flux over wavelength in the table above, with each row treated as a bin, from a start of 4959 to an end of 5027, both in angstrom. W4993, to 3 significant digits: 791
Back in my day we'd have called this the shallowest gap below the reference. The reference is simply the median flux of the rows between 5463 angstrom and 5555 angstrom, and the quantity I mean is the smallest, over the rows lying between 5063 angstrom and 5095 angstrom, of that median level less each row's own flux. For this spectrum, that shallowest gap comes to -1.4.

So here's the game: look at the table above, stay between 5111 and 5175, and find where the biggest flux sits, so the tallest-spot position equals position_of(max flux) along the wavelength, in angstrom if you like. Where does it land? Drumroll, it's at 5137.0 angstrom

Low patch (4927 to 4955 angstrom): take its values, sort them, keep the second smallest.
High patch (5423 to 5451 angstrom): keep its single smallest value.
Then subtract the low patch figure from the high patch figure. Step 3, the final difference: 0.70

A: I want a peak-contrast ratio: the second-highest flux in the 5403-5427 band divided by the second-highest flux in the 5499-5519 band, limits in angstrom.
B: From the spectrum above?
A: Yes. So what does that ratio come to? 0.99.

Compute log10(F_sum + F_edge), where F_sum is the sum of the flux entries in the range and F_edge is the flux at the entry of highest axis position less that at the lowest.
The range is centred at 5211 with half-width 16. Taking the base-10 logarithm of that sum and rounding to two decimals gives 2.00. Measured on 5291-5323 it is 1.98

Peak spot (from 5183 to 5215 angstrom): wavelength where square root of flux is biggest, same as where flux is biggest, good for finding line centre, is 5189.0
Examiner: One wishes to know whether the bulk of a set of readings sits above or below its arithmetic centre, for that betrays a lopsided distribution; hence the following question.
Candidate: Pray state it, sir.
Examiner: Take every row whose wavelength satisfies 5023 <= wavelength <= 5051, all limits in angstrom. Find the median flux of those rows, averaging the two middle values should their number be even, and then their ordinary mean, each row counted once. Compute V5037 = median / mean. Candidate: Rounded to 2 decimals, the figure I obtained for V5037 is 0.95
